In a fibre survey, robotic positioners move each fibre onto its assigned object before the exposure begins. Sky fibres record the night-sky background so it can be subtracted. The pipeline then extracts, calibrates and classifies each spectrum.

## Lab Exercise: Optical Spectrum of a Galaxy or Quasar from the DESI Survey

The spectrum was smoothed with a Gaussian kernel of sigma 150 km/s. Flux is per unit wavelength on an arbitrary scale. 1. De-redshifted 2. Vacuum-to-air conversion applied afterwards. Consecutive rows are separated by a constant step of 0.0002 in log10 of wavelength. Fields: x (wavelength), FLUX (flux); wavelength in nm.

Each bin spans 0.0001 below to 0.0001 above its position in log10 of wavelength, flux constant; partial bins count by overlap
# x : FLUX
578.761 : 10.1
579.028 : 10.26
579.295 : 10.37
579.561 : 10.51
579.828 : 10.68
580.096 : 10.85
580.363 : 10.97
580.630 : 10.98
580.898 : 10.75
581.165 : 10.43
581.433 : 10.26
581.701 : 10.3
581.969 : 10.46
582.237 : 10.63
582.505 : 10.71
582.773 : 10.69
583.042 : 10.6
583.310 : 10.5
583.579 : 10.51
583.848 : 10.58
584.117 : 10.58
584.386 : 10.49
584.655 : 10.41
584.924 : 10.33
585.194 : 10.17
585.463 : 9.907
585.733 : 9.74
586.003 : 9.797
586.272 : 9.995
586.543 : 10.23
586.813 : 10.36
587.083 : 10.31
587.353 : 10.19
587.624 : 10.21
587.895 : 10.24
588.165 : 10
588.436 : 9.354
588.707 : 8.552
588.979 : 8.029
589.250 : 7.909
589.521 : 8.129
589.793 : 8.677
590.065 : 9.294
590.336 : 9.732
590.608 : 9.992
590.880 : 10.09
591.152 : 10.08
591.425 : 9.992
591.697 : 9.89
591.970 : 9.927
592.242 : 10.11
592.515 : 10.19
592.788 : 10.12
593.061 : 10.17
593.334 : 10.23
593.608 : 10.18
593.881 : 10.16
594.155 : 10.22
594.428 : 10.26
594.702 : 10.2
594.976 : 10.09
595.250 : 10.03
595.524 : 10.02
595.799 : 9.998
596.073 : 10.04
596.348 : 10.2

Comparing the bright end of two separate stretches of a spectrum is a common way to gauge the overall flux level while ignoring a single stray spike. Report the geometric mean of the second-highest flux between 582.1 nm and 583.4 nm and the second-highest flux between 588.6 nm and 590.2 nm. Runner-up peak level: 9.6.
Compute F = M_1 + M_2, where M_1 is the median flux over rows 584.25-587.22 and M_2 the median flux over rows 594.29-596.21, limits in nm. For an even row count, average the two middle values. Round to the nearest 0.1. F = 20.3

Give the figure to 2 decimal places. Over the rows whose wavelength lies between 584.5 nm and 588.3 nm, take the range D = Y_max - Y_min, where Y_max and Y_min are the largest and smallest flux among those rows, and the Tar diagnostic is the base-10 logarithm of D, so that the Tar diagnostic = -0.17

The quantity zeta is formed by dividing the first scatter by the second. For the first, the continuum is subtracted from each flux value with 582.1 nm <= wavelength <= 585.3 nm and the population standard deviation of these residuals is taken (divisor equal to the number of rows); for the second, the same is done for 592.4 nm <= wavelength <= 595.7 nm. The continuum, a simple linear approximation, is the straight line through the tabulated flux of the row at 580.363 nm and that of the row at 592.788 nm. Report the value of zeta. 1.4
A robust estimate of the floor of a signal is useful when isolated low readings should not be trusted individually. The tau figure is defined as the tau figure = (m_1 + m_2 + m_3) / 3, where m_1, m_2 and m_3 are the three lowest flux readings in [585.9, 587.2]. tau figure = 10.0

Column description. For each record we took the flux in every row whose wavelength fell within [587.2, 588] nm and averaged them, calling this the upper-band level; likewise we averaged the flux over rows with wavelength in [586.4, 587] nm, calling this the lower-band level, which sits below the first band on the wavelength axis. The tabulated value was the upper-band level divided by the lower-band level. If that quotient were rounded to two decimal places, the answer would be 0.99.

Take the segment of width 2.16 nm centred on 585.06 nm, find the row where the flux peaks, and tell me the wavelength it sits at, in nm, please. 584.117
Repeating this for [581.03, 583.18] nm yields 582.505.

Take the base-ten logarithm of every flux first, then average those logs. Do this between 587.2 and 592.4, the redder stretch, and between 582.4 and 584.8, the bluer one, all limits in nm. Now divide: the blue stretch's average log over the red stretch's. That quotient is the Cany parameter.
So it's 1.05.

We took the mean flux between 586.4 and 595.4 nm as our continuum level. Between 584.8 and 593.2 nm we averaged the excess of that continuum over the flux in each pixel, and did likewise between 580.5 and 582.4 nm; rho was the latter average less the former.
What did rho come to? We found -0.81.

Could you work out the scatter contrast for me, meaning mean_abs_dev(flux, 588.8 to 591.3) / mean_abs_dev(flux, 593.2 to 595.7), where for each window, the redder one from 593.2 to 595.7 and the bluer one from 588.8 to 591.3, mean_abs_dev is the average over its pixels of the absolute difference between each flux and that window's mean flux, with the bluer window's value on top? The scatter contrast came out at 11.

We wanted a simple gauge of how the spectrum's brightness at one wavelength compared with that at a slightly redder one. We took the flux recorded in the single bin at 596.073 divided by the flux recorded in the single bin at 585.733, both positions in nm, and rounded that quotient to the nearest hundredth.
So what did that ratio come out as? 1.03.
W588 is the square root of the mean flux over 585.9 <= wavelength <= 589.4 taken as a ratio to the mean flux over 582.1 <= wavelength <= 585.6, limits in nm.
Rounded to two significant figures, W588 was 0.96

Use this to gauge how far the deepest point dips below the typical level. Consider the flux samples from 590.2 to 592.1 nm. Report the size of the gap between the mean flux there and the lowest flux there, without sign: 0.23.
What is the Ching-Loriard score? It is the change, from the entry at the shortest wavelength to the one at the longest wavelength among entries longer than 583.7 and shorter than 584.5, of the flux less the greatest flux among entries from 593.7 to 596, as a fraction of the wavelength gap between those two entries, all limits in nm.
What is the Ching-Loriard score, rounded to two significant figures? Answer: -0.17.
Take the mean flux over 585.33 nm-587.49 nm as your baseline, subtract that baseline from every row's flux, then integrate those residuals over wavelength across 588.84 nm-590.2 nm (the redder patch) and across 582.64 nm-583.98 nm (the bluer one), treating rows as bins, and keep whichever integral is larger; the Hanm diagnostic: 0.68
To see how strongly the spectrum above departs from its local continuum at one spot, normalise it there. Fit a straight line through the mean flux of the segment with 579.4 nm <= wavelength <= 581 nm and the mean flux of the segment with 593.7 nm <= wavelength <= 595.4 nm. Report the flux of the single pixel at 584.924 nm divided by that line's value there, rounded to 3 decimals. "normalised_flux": 0.976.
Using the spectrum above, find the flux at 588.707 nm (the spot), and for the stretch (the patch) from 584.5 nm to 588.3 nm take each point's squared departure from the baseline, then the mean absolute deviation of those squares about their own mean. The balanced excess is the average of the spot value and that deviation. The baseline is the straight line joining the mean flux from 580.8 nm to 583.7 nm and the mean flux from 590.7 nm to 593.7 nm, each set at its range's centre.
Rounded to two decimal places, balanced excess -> 4.33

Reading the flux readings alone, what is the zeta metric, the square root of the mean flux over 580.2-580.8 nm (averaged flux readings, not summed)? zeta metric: 3.31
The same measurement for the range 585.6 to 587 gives 3.17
